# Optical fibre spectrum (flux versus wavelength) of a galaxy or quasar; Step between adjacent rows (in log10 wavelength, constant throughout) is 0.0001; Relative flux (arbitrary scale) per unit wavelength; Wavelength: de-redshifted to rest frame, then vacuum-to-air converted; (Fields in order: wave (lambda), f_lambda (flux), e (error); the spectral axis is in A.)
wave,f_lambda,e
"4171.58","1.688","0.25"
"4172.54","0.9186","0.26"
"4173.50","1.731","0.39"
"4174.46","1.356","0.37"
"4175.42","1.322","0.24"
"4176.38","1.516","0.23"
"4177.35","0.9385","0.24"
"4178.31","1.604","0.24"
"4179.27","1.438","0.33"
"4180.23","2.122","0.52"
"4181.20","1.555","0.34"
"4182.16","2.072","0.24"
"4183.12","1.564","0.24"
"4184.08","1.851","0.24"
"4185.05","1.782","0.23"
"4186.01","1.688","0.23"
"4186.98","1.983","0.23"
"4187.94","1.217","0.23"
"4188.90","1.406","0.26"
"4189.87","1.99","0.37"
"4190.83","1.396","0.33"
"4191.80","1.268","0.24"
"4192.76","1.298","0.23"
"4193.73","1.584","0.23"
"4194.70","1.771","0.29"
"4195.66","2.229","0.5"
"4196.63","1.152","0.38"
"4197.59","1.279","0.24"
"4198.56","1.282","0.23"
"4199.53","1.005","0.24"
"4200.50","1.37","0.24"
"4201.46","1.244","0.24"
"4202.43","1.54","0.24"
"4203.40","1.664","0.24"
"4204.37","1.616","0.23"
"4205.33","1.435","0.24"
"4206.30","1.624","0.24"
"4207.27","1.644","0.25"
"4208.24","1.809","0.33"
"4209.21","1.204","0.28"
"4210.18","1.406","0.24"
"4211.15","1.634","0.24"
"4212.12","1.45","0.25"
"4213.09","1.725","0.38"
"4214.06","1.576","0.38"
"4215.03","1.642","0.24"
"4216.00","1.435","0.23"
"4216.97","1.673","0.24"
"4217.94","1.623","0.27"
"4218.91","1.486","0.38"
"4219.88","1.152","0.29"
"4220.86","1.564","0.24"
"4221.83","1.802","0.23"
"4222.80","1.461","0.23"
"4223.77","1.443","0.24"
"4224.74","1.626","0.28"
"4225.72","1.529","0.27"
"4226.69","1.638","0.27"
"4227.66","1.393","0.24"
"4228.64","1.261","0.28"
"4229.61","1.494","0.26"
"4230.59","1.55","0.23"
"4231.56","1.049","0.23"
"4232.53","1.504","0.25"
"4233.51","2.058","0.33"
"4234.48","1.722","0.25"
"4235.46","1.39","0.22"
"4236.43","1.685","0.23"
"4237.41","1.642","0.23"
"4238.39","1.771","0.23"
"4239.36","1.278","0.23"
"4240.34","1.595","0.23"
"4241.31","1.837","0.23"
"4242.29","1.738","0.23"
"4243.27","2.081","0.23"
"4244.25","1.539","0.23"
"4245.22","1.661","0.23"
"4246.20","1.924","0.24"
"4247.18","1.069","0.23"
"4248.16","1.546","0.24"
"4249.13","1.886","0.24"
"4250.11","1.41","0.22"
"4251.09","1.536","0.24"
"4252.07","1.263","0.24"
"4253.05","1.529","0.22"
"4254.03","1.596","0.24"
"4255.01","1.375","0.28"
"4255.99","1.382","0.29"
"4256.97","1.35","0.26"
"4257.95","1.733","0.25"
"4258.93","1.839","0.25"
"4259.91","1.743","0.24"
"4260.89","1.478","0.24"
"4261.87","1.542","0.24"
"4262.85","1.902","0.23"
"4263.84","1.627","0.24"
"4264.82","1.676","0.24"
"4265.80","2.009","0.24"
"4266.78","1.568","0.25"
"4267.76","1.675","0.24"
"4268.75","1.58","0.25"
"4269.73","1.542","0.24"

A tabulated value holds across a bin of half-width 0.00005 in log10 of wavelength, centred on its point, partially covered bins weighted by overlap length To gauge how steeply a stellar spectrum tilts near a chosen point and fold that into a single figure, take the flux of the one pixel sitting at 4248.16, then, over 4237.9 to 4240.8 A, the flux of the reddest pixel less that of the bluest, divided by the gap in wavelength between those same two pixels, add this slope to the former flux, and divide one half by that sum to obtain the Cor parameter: 0.34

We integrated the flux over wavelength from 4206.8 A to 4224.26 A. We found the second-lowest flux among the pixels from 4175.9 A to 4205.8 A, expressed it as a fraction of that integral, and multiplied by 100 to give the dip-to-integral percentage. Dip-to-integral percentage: 4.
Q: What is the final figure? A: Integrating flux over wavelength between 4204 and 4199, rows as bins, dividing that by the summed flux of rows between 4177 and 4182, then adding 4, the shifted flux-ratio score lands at 4.9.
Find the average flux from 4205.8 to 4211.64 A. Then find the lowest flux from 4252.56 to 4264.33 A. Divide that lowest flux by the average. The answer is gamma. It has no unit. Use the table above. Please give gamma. 0.87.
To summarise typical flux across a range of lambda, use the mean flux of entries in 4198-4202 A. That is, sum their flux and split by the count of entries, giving 1.23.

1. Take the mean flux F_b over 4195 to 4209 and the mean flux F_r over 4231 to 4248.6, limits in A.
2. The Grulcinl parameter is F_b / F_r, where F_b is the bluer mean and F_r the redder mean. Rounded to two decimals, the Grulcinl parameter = 0.92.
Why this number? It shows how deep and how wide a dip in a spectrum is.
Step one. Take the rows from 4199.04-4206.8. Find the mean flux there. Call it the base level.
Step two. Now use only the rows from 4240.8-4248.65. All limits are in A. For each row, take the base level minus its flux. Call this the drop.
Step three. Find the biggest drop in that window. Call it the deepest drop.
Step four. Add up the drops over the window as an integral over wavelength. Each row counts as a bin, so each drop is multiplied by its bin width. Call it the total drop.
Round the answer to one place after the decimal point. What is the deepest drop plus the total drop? -1.5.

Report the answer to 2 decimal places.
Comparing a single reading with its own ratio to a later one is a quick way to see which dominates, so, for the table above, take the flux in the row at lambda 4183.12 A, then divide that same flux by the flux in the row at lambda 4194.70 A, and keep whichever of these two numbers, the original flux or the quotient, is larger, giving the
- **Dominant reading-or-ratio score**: 1.56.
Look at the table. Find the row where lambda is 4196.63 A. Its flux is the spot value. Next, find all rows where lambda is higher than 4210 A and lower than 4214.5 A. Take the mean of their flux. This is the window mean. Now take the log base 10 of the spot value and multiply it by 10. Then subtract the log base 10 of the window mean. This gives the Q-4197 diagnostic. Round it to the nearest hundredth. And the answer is 0.42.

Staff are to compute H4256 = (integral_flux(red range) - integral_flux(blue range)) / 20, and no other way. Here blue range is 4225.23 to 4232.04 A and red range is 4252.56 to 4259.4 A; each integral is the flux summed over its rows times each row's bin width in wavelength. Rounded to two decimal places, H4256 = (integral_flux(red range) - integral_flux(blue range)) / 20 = 0.05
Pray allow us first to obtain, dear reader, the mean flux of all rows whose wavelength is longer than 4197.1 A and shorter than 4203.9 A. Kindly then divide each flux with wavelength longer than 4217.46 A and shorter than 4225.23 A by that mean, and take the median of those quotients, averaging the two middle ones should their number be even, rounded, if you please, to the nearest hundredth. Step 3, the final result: 1.14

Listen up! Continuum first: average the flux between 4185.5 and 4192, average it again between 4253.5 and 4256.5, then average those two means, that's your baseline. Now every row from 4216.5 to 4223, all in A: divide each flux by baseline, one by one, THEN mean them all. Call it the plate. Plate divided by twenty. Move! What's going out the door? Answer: 0.051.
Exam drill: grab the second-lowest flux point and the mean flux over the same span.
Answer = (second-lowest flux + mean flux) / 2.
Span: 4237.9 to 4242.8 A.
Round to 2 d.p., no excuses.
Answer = 1.62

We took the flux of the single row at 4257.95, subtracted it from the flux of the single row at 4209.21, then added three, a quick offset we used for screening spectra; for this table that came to 2.5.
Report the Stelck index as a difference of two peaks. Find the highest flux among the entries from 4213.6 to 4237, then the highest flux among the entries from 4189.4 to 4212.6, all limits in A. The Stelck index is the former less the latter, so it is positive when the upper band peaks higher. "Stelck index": -0.17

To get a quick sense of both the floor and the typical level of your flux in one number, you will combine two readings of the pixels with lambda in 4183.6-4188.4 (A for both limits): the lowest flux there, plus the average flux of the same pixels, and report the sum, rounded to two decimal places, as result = 2.92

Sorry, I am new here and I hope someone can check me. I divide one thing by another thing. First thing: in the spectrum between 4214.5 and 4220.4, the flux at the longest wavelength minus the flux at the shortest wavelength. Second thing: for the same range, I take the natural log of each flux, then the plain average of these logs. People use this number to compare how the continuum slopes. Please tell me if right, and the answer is -1.23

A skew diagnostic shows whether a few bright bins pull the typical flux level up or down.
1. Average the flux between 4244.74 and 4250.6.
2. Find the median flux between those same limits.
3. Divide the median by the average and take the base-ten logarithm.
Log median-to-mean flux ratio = 0.0057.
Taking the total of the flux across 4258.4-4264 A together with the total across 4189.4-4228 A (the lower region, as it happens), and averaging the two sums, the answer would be 35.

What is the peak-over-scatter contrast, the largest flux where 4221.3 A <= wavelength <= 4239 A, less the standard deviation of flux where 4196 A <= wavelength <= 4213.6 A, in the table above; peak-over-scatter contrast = 1.84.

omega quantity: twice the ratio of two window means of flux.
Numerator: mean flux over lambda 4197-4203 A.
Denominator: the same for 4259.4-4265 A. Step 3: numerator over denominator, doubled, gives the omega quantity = 1.55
